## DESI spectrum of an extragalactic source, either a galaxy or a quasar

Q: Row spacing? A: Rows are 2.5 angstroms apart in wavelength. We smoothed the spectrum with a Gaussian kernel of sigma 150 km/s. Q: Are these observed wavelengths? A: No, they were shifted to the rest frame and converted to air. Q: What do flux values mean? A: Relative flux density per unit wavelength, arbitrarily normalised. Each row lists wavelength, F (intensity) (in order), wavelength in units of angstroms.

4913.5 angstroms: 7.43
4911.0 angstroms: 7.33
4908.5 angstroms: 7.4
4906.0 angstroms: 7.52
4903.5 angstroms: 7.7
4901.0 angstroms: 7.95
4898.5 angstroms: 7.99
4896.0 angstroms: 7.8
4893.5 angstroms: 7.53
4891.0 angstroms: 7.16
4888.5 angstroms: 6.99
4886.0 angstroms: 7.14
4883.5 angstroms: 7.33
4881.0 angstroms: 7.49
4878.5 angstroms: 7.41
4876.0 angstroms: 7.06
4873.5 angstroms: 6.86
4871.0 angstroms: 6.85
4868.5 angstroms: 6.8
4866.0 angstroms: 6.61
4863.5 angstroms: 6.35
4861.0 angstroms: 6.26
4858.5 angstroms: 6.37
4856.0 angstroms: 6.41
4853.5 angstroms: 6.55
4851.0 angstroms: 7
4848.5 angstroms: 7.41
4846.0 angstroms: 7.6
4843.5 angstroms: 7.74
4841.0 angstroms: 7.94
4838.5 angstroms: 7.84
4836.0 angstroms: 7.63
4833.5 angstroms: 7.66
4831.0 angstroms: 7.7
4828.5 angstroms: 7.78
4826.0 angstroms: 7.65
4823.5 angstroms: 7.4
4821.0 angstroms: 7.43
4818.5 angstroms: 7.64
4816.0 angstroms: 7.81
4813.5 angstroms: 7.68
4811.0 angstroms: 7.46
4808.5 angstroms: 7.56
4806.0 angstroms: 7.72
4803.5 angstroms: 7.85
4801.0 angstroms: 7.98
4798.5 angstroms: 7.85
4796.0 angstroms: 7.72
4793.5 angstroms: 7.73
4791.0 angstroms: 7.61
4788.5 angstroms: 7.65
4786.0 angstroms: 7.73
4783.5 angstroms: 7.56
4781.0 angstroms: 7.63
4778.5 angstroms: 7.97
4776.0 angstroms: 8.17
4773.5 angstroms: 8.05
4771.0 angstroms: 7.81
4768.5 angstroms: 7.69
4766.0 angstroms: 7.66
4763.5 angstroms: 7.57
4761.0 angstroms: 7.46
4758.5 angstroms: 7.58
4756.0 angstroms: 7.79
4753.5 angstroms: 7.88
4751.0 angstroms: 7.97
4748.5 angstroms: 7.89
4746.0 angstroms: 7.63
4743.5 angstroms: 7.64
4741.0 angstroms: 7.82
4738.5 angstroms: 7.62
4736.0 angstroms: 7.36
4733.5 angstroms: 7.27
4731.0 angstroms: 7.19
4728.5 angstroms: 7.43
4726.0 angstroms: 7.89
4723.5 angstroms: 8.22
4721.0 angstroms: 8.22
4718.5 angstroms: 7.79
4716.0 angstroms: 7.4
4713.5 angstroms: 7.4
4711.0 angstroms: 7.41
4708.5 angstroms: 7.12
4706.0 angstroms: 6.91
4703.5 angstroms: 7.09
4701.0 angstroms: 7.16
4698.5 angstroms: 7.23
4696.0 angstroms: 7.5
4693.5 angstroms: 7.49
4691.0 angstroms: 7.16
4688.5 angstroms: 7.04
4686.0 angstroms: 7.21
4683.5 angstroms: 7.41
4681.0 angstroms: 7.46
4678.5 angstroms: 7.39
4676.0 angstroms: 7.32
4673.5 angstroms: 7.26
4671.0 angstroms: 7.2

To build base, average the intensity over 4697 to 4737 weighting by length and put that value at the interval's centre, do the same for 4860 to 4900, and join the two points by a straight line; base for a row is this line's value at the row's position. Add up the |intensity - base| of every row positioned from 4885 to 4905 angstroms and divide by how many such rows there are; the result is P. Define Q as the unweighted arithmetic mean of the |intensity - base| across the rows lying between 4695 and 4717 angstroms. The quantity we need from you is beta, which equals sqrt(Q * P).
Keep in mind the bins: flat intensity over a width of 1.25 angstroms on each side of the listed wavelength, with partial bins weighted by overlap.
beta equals 0.326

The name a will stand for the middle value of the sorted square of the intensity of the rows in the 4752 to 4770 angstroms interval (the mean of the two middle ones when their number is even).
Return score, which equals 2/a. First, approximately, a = 58.7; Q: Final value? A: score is 0.034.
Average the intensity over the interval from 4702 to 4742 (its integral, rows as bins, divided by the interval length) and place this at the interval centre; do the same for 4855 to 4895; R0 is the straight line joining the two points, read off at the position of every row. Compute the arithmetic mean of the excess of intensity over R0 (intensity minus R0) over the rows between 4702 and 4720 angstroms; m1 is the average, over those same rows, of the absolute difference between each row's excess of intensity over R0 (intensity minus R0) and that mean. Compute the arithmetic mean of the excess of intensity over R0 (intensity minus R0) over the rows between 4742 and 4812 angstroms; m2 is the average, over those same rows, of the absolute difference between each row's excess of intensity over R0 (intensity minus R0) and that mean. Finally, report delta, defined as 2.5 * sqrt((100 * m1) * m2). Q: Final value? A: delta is 4.8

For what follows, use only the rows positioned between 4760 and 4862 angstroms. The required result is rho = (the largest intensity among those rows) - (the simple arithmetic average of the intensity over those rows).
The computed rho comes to 0.61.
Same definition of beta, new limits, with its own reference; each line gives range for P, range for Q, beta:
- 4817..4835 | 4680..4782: 0.356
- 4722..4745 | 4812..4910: 0.360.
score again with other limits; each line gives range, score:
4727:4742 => 0.037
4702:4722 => 0.037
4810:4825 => 0.035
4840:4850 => 0.034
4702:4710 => 0.040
